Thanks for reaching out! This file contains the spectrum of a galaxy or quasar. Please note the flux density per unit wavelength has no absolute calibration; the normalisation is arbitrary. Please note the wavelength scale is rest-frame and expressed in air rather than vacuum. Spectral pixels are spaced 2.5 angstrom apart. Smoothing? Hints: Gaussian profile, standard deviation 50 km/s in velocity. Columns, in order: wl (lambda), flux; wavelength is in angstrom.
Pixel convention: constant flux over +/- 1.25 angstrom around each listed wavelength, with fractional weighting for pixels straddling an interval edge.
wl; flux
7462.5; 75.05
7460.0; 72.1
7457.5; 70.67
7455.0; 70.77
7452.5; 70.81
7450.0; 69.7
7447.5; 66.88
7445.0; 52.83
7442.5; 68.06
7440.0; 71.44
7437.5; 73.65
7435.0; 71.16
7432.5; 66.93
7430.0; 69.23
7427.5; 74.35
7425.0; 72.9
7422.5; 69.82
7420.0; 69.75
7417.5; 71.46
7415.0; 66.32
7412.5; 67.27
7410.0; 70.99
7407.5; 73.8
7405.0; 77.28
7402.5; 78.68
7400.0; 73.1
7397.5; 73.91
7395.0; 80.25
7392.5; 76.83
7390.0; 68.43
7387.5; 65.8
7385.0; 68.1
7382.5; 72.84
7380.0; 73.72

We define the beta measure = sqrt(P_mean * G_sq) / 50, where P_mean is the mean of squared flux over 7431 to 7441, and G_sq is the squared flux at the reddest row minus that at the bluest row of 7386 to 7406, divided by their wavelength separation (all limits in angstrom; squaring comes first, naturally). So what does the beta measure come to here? 14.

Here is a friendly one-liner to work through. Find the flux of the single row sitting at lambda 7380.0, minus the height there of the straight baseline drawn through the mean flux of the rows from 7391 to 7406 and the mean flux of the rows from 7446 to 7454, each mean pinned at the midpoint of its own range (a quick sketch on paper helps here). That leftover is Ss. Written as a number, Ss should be -6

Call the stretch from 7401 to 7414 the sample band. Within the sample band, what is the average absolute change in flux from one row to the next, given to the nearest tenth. 2.9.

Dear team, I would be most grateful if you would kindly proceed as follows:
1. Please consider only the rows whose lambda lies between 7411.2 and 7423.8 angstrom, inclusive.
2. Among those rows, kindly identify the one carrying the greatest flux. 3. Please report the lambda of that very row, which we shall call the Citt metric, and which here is 7417.5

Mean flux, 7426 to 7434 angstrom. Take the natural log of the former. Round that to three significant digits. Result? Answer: 4.25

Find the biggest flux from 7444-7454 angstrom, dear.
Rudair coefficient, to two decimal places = 70.81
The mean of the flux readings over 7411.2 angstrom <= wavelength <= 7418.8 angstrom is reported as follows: 68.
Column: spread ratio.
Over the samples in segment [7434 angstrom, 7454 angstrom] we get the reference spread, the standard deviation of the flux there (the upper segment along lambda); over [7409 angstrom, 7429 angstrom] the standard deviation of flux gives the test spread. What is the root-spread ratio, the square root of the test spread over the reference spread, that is 0.64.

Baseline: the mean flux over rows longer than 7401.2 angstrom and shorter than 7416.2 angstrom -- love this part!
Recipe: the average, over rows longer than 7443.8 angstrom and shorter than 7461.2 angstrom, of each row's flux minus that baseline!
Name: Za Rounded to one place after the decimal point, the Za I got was -4.7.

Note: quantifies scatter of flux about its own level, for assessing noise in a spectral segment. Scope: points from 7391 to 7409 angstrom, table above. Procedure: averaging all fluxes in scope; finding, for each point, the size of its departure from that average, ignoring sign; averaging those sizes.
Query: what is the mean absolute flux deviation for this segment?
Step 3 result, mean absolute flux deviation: 2.28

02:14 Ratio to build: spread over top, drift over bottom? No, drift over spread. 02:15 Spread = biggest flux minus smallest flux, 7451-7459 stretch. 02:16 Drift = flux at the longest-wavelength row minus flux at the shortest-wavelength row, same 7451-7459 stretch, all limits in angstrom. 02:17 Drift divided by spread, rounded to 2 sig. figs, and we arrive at -1.0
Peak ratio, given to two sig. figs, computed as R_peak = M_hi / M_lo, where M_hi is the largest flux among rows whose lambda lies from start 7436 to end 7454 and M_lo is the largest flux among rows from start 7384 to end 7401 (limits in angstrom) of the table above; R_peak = 0.92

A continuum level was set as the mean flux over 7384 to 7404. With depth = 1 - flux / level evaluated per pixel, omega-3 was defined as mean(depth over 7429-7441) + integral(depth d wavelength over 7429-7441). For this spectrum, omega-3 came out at 0.49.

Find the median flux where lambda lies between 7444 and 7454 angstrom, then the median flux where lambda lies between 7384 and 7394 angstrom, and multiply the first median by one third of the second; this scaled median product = 1554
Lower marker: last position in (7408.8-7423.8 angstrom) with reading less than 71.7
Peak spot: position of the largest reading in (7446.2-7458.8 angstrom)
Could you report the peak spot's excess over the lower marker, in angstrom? 30.0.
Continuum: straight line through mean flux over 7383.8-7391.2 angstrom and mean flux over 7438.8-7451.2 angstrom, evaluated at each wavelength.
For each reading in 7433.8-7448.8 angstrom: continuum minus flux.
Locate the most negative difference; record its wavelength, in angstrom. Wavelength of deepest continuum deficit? 7437.5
